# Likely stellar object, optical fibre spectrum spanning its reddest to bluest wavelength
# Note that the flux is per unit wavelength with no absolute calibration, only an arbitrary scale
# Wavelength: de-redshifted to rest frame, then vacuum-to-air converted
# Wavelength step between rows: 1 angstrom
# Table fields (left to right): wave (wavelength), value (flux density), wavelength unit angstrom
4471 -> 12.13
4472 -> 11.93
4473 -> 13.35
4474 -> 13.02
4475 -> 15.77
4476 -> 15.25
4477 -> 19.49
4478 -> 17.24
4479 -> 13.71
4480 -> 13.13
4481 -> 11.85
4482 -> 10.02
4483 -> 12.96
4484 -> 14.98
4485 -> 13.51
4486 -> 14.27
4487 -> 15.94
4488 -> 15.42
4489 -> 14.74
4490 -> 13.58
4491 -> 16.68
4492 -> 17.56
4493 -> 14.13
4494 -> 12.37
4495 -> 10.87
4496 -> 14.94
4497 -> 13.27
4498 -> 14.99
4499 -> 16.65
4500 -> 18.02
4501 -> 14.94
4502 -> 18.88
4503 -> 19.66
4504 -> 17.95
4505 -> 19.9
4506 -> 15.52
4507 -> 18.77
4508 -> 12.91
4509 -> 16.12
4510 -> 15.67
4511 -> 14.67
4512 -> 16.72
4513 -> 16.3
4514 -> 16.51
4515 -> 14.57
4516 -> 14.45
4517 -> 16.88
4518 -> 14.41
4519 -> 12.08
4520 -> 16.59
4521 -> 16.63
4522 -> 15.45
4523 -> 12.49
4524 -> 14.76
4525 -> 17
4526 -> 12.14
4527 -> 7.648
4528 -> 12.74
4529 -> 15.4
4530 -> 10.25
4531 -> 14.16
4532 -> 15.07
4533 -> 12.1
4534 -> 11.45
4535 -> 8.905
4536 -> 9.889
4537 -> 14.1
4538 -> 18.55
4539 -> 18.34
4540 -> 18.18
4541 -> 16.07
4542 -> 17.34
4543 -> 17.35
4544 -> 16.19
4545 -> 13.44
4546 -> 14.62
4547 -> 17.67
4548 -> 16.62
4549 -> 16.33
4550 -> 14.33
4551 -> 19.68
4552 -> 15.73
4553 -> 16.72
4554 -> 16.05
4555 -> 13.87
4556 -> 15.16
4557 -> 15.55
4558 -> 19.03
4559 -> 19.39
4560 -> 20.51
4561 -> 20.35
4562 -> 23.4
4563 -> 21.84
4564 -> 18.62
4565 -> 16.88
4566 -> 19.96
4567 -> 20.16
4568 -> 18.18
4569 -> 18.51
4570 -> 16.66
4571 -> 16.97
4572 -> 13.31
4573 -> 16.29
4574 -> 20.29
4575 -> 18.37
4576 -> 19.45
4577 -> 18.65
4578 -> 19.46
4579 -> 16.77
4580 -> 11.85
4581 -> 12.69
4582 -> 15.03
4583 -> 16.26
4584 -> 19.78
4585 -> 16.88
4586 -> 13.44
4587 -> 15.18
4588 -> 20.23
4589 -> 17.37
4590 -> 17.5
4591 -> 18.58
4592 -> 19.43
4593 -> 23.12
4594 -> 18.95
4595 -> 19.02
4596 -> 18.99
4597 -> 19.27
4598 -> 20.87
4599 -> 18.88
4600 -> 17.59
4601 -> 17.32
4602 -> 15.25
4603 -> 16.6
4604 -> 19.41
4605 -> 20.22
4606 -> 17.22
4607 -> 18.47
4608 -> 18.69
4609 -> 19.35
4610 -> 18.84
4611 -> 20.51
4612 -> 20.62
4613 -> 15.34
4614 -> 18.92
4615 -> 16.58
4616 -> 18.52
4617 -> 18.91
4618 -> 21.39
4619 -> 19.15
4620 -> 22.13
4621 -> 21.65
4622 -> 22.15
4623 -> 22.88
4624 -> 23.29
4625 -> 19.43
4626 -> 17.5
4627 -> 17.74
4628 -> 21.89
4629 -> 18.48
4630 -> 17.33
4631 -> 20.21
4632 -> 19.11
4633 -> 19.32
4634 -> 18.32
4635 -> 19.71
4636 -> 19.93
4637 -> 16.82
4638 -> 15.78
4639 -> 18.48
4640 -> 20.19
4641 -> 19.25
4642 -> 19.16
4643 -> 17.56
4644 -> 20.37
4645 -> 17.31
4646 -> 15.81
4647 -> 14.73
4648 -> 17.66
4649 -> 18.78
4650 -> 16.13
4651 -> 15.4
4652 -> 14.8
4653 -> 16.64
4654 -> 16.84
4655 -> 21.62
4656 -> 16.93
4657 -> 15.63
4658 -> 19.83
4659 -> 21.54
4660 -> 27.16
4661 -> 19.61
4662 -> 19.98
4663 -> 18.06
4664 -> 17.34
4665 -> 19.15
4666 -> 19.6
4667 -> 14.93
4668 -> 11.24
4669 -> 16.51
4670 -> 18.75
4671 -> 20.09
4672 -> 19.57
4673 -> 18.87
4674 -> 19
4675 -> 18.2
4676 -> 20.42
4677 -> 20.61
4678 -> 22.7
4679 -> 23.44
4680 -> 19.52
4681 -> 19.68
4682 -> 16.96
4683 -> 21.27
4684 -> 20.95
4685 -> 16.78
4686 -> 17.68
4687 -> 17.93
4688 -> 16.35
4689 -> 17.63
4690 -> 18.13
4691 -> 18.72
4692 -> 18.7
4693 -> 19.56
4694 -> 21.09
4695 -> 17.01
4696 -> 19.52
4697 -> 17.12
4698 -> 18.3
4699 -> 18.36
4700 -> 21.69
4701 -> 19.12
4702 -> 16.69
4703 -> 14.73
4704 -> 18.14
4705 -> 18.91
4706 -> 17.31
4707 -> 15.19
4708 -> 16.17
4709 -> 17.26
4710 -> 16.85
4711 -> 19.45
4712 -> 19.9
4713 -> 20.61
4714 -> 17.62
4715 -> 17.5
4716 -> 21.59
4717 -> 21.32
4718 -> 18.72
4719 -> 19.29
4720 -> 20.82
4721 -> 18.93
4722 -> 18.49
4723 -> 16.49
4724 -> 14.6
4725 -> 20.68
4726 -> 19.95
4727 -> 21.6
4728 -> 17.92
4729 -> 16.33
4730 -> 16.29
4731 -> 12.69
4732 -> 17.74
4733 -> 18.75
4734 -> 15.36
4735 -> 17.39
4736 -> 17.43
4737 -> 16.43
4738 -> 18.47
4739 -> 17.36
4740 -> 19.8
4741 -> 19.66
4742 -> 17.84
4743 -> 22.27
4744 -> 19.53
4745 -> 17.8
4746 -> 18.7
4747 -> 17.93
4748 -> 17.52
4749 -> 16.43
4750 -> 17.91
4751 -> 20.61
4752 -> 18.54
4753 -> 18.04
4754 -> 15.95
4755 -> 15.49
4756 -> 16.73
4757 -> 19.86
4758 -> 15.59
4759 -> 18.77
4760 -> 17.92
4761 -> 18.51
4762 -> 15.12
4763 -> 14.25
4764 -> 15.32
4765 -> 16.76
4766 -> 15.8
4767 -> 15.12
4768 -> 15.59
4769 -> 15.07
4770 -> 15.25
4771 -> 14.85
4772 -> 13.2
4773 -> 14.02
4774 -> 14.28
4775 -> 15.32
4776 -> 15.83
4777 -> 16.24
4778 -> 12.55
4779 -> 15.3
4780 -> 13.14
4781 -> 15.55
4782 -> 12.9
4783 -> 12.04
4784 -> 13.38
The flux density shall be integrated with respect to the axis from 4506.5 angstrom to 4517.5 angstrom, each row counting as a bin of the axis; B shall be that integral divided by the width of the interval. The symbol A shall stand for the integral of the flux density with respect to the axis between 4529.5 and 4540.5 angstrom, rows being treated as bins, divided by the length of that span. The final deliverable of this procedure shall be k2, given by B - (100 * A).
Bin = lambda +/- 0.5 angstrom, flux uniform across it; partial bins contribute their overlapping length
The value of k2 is -1357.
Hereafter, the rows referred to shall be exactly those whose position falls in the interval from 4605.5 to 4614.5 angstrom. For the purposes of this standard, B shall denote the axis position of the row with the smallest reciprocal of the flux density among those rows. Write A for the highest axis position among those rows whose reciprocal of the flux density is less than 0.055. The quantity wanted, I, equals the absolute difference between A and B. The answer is 2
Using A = 4614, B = 4612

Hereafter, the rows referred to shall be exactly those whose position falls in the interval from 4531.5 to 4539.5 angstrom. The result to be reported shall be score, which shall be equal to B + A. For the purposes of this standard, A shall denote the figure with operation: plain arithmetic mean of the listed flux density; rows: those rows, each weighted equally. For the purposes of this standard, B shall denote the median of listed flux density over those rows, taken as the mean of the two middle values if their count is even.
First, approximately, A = 13.6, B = 13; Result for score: 27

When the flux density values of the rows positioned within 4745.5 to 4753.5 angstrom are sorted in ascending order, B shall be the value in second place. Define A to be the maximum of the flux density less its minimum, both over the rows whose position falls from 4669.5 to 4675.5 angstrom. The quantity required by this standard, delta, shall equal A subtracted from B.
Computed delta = 16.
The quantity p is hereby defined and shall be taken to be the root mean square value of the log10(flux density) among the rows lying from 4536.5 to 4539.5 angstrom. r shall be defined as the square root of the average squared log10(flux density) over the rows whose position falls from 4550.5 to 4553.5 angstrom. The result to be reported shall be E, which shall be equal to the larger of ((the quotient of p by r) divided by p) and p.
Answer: 1.23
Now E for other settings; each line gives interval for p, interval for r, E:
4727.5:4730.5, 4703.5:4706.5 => 1.23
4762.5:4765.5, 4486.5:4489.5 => 1.19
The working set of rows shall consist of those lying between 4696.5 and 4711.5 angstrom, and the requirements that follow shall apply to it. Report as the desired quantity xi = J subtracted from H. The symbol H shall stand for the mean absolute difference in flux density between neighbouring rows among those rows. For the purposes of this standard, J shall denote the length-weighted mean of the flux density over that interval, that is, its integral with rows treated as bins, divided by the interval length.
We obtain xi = -15.9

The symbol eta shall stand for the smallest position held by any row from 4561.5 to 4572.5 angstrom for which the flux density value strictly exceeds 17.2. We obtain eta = 4562 angstrom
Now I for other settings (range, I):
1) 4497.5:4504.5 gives 0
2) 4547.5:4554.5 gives 0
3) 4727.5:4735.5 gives 0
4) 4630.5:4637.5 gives 5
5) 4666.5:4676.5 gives 0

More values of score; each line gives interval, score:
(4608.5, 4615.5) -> 38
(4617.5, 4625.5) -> 43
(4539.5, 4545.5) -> 33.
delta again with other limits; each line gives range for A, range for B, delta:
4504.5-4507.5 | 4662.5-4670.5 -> 11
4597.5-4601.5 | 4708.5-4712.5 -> 14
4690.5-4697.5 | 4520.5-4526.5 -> 8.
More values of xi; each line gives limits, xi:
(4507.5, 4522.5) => -13.7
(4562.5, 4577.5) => -16.3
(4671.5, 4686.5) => -18.0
